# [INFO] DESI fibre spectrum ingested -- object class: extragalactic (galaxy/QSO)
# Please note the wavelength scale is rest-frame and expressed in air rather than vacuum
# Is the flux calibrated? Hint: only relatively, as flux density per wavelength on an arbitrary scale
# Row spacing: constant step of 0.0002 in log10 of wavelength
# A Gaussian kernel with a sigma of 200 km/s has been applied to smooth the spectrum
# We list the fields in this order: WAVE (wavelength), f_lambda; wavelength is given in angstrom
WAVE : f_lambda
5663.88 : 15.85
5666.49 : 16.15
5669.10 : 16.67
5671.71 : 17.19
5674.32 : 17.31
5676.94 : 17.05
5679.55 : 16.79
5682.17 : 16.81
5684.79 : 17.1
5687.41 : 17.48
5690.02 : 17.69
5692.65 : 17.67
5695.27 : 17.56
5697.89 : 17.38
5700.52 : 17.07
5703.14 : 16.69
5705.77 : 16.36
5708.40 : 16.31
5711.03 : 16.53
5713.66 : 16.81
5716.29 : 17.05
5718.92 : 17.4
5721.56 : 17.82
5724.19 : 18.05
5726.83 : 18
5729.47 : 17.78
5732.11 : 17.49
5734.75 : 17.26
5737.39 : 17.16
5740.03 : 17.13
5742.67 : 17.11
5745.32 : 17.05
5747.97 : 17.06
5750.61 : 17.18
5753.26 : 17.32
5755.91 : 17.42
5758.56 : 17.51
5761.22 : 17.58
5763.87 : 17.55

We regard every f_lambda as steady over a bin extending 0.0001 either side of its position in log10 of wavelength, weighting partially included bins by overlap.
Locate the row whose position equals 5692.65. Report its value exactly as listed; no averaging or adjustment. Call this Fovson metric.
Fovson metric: 17.67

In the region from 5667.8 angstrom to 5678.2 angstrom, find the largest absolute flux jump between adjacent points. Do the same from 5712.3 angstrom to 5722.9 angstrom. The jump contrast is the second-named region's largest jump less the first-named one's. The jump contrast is -0.10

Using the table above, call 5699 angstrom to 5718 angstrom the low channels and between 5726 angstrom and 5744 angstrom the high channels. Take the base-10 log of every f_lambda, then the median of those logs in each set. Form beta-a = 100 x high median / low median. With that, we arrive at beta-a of 101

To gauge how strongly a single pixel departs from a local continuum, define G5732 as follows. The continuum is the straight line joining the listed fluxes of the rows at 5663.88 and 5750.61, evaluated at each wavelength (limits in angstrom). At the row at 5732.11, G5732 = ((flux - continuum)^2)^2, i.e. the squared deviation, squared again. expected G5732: 0.12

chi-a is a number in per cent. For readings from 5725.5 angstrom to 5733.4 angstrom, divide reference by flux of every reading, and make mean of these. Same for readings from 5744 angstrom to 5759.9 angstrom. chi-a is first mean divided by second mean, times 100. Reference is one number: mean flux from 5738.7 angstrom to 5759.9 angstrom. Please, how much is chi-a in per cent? 97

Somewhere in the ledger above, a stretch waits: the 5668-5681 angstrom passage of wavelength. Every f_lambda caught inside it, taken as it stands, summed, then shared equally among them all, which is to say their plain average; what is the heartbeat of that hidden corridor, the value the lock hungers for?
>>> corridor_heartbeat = 17.0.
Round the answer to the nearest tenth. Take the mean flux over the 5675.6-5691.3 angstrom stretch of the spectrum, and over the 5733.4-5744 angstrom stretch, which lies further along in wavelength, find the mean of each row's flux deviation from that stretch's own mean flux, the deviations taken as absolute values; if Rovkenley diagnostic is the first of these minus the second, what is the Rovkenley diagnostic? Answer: 17.1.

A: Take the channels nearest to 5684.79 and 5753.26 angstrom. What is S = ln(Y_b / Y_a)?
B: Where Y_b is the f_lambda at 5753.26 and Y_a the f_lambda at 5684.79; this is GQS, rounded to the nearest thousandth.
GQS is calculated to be 0.013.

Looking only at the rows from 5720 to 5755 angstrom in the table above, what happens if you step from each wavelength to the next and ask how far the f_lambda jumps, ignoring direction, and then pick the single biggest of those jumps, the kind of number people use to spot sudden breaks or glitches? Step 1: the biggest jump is 0.29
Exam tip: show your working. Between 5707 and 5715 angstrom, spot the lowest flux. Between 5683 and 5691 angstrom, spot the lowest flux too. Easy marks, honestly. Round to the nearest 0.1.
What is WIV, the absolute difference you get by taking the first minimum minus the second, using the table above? 0.8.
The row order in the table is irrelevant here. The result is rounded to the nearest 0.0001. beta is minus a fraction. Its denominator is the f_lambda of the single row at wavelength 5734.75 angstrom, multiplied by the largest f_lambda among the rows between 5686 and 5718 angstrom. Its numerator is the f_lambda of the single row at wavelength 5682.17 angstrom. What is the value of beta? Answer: -0.0551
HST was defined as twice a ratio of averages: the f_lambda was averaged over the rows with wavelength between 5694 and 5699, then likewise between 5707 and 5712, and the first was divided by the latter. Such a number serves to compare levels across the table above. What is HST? 2.13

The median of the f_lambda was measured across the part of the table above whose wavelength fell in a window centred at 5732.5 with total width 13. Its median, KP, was 17.5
